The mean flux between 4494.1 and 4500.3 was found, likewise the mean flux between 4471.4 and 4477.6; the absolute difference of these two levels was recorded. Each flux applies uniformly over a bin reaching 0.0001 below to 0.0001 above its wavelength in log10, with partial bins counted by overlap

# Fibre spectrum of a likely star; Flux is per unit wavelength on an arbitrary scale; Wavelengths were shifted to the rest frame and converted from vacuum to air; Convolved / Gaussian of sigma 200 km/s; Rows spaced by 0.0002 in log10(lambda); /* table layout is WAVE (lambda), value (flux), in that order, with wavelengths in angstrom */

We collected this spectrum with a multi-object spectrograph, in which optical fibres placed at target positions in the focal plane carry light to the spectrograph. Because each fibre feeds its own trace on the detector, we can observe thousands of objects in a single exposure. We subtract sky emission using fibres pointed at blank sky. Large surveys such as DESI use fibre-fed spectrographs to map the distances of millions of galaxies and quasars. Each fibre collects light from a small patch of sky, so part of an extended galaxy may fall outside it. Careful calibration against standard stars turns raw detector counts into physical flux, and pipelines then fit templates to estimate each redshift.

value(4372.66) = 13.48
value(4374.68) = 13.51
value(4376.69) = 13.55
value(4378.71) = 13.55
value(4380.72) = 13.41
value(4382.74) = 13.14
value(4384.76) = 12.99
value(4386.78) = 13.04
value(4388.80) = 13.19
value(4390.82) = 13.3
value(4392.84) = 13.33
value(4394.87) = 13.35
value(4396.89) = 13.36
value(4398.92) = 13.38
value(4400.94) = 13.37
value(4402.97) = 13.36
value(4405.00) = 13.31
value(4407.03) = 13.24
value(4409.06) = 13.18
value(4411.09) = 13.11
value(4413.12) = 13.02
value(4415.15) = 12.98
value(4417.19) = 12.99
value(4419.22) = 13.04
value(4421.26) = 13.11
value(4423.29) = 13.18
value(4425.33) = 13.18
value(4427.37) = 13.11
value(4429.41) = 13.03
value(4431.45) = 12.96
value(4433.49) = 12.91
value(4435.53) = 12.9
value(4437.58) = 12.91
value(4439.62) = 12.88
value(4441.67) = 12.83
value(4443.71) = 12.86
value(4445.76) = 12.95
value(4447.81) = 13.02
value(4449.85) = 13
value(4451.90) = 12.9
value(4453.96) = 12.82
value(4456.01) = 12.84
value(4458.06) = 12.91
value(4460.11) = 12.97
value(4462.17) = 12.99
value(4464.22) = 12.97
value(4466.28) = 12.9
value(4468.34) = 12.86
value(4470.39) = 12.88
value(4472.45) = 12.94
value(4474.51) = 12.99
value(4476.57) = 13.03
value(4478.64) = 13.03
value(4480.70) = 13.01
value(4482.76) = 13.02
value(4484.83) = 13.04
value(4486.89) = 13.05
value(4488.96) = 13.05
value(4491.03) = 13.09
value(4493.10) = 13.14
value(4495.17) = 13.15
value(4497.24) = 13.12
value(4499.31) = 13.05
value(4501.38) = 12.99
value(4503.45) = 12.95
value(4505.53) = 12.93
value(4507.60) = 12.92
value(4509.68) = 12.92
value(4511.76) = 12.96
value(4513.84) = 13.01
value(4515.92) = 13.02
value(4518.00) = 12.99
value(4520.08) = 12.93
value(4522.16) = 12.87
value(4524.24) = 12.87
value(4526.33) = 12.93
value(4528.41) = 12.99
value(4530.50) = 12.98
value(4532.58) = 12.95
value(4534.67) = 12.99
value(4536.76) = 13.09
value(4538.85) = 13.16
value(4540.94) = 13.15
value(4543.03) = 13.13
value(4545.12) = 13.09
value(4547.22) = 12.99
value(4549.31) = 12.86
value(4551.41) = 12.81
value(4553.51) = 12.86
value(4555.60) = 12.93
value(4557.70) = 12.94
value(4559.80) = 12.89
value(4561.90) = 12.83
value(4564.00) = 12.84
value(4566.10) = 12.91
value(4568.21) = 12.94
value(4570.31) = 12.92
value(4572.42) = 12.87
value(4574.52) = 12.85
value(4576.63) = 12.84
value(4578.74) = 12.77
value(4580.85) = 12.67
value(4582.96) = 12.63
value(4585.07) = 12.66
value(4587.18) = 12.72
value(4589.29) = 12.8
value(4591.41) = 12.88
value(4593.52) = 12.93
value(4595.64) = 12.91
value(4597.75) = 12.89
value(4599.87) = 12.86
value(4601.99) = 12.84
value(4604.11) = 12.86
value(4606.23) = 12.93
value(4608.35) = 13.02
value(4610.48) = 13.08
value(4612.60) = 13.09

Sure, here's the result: 0.12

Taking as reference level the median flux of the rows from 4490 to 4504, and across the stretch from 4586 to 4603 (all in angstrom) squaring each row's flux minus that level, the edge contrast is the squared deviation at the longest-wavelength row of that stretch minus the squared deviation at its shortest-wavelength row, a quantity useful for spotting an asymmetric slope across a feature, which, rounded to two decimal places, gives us -0.07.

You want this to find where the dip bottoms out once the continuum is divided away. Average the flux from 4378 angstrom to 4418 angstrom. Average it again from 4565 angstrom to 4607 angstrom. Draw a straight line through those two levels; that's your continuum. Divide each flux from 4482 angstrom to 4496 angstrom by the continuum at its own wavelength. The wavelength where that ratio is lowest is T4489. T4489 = 4482.76 angstrom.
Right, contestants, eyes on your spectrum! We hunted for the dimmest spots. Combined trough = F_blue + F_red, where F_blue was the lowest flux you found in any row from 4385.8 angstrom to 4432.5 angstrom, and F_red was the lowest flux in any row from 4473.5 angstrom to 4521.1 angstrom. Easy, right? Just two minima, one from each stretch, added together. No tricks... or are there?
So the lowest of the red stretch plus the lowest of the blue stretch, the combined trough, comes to 25.9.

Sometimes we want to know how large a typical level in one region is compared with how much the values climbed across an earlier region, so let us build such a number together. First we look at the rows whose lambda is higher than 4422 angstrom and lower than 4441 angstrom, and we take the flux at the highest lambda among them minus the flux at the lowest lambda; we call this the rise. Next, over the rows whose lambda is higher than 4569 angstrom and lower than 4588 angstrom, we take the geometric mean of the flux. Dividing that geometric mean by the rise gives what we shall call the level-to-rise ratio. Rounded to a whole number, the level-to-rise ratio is -43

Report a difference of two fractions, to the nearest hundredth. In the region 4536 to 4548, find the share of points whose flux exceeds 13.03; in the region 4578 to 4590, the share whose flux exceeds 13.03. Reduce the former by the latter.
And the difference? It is 0.83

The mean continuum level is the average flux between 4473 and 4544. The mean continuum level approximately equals 13.0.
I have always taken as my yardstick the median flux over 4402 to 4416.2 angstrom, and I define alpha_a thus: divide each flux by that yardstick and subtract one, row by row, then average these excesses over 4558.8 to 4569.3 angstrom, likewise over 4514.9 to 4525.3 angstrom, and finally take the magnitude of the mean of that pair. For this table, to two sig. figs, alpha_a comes 0.021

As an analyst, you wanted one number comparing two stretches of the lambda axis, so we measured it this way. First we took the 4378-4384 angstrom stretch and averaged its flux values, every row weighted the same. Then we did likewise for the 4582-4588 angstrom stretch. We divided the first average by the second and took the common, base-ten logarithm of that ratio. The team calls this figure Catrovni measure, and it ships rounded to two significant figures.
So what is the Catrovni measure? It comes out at 0.023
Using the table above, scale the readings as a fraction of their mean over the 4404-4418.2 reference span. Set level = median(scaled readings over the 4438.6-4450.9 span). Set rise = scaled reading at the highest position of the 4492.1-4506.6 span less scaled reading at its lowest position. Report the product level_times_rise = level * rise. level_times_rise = -0.016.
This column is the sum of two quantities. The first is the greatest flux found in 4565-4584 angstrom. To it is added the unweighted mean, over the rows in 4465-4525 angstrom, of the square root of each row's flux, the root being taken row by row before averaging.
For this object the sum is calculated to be 16.5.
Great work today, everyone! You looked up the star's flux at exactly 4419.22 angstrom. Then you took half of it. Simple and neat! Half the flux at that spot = 6.52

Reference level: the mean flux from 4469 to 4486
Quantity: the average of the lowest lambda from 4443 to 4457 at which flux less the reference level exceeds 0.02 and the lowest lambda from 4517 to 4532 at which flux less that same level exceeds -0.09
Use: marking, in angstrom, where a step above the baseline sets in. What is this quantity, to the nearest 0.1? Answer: 4482.9 angstrom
